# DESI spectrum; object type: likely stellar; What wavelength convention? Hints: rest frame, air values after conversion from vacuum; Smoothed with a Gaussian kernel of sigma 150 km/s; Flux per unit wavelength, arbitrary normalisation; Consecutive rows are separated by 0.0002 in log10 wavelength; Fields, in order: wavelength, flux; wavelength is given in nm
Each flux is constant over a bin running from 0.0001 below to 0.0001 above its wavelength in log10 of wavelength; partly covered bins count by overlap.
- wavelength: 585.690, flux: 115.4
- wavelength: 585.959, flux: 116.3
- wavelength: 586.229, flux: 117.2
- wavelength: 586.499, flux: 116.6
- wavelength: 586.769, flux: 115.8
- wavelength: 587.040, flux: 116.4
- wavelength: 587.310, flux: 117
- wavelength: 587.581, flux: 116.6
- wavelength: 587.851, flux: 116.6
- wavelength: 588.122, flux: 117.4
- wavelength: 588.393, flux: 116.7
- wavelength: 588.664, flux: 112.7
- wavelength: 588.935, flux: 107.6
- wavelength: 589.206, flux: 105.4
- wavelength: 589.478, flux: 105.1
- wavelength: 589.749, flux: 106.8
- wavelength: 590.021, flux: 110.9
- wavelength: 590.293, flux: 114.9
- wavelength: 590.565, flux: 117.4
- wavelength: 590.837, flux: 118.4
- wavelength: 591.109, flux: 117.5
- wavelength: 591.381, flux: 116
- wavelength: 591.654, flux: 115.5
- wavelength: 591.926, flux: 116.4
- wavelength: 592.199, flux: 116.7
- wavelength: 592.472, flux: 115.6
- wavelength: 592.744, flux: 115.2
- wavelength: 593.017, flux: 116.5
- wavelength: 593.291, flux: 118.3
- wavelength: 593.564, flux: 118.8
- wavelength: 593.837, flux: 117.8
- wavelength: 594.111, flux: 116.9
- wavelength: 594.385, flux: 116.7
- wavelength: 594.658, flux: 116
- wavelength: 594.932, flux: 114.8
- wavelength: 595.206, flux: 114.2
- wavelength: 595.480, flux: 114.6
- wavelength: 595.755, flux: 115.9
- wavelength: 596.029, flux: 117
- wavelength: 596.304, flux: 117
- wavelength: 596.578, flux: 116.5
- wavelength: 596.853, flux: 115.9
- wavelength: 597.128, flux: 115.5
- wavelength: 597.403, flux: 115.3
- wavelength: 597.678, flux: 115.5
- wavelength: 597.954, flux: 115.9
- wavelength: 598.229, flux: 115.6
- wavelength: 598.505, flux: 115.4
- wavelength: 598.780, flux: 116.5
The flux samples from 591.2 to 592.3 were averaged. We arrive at 116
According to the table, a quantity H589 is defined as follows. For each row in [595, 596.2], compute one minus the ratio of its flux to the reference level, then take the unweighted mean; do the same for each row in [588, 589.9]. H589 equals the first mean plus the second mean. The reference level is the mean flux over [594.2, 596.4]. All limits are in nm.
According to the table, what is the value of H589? 0.051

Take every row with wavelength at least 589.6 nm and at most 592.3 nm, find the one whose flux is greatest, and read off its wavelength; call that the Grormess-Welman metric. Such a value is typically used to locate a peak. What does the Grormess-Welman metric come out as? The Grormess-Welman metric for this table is 590.837 nm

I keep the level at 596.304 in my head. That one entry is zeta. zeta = 117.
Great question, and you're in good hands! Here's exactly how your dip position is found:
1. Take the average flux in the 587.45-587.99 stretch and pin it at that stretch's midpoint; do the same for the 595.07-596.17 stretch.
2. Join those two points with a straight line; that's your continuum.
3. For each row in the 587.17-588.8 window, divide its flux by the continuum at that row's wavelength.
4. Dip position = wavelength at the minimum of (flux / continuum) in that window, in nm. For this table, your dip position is 588.664 nm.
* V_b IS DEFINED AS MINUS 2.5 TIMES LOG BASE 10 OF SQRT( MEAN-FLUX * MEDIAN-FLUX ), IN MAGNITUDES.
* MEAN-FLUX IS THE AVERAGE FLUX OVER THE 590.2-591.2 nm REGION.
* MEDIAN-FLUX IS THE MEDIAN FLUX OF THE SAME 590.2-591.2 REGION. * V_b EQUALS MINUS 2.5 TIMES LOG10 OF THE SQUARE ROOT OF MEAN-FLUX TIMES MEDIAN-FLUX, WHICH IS -5.17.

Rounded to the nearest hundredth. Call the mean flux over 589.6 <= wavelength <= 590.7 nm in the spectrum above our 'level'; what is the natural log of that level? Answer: 4.72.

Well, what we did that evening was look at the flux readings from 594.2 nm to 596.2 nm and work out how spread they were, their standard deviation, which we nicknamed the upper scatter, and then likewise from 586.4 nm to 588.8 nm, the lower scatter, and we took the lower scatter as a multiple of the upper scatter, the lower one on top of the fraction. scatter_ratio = 1.3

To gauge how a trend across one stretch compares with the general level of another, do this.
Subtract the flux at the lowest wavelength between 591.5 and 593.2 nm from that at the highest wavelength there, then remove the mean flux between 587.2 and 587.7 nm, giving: -116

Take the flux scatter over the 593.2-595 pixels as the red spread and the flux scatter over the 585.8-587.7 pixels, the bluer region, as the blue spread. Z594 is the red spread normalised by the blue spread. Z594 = 3.0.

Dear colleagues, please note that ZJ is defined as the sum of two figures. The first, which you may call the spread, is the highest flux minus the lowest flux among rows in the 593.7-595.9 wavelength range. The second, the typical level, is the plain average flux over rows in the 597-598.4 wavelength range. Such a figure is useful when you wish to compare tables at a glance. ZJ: 119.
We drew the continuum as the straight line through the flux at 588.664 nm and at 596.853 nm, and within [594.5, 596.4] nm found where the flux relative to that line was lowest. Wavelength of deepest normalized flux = 595.206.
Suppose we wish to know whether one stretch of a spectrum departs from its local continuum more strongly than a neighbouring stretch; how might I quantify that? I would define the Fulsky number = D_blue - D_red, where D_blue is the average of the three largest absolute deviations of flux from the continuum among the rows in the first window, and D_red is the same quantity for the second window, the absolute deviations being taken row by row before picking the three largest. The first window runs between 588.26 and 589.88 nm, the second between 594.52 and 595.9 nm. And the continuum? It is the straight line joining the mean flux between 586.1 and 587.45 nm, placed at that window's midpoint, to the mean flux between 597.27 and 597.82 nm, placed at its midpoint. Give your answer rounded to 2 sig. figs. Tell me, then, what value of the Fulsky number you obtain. 9.4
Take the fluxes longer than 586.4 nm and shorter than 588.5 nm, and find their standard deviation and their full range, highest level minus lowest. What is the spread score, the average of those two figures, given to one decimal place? 1.0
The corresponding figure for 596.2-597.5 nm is 1.2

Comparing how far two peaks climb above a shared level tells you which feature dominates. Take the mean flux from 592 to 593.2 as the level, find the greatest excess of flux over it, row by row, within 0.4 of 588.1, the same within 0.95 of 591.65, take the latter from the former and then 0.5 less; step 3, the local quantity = -1.5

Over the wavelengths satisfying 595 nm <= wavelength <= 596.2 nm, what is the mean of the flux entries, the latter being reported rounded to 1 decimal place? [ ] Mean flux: 115.4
